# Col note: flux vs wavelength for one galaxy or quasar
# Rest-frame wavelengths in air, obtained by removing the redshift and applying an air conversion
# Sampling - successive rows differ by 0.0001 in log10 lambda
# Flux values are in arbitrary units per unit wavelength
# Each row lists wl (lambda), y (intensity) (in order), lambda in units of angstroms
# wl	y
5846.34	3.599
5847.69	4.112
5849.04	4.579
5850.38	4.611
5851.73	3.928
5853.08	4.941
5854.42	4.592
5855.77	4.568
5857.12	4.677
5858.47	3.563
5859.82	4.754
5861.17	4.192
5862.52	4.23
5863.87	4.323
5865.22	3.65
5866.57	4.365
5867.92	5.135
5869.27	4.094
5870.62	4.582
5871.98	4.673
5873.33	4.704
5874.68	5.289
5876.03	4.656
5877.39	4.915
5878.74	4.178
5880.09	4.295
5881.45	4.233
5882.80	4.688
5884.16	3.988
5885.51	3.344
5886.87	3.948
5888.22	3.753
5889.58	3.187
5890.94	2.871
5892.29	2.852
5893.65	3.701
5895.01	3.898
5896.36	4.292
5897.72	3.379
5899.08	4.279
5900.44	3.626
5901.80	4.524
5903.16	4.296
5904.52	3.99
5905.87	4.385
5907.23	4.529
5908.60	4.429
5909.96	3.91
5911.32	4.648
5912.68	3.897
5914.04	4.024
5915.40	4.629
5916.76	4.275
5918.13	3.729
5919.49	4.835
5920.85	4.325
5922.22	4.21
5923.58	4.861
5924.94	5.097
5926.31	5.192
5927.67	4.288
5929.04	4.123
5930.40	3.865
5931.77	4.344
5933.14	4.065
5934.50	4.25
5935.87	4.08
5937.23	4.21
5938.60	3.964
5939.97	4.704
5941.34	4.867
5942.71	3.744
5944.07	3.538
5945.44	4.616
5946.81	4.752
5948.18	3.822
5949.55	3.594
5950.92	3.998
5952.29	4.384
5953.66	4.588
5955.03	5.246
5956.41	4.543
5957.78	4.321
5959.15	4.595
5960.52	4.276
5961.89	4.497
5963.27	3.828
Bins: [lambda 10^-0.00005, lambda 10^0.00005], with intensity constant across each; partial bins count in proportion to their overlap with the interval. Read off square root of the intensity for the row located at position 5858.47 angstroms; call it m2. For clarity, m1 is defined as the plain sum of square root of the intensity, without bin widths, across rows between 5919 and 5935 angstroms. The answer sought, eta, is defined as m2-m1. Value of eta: -23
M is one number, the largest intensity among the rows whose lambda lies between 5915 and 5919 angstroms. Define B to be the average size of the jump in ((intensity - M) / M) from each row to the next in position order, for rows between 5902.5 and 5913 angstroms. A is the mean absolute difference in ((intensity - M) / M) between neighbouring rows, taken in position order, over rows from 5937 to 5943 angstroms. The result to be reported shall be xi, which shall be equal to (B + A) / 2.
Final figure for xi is 0.107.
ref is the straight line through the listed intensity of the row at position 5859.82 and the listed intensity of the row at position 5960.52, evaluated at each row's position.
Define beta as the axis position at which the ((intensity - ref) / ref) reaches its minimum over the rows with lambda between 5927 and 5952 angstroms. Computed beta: 5944.07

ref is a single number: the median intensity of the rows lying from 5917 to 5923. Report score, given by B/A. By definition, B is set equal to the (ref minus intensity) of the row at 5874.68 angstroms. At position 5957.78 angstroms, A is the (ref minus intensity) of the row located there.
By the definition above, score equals 19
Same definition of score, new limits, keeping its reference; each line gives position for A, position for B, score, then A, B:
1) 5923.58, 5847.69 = 0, -0.59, 0.16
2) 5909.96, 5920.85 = 0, 0.36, -0.06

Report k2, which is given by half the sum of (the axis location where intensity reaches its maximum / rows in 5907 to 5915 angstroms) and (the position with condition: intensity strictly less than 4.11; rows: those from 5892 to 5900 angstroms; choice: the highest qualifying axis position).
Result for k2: 5904.5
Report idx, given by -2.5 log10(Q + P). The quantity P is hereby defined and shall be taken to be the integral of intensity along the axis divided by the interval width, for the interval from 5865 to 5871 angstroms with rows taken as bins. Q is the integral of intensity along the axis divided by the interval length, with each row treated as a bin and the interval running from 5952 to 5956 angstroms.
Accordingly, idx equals -2.41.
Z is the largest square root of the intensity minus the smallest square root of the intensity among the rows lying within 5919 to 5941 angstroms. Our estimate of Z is 0.31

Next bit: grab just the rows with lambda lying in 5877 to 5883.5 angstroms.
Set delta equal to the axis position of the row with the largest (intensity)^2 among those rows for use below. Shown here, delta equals 5877.39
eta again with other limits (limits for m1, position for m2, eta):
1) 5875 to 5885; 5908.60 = -13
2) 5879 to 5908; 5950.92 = -39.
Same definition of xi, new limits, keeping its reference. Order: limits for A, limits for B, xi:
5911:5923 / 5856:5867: 0.123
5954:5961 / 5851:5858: 0.081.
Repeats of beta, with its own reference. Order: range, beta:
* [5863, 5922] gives 5892.29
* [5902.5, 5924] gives 5918.13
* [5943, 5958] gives 5944.07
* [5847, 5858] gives 5851.73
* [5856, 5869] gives 5858.47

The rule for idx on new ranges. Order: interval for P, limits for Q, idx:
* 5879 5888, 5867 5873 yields -2.35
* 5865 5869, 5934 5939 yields -2.33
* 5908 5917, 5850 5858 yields -2.36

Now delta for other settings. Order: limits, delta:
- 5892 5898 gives 5896.36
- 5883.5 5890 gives 5884.16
